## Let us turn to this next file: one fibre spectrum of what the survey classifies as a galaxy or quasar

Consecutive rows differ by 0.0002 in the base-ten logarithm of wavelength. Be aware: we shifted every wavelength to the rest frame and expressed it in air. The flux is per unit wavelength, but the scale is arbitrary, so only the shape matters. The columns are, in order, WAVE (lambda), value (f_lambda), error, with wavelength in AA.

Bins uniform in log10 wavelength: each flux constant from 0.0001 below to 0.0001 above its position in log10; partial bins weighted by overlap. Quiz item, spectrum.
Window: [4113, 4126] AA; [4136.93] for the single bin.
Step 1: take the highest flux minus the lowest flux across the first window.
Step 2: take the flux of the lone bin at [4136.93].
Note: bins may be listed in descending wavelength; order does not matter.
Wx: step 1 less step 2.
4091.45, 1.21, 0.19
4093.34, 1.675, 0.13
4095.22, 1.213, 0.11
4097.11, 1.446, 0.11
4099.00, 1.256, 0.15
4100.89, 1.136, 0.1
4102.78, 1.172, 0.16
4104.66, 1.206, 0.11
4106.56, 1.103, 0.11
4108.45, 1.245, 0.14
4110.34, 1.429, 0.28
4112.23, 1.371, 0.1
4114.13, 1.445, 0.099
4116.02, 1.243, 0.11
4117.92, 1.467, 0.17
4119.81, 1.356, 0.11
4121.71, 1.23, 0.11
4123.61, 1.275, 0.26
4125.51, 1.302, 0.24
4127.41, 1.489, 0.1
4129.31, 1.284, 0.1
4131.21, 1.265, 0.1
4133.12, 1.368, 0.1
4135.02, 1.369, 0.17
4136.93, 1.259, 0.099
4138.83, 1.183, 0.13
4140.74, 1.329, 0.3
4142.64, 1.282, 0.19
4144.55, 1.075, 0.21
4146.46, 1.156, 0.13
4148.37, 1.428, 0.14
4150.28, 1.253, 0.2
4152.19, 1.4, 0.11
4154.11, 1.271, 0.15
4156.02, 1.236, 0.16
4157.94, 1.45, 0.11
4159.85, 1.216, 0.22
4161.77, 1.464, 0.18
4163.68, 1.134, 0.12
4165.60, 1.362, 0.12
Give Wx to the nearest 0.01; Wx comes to -1.02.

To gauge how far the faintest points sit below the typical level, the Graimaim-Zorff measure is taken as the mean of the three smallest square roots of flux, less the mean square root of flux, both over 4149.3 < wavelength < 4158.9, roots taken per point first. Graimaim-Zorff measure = -0.030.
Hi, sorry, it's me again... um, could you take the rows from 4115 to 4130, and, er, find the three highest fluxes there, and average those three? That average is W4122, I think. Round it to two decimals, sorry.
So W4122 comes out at 1.44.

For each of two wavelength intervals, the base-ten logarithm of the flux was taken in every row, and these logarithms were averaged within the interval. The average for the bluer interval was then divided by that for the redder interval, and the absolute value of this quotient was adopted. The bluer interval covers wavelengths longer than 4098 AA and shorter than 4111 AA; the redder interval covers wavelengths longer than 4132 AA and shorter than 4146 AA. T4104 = 0.84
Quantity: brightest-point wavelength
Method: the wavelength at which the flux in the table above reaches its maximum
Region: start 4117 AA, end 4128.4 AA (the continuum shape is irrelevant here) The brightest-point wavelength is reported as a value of 4127.41 AA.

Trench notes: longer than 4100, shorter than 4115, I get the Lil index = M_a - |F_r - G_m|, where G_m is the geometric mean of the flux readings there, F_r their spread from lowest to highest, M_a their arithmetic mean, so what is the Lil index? 0.35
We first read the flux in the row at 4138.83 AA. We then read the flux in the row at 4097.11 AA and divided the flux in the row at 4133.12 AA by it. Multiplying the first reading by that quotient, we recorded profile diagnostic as 1.12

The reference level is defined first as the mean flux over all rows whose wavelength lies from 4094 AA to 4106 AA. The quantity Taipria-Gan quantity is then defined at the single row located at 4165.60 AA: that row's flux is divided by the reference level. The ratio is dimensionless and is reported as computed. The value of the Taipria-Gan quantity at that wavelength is 1.10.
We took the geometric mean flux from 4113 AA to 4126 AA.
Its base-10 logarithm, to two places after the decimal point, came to 0.12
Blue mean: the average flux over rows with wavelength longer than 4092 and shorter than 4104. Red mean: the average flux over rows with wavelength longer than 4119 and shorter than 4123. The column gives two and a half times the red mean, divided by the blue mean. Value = 2.46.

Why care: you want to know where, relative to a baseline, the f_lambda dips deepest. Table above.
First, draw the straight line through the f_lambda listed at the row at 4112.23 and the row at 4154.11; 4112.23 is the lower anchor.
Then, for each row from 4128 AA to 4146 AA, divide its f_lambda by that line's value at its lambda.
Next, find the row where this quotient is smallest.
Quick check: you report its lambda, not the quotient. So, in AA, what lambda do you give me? 4144.55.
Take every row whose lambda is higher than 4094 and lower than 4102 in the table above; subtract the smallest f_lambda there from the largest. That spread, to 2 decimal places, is 0.31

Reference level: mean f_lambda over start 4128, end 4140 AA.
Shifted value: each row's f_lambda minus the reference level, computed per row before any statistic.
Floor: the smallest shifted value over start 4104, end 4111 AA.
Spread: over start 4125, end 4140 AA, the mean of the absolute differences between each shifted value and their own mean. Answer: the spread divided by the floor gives -0.4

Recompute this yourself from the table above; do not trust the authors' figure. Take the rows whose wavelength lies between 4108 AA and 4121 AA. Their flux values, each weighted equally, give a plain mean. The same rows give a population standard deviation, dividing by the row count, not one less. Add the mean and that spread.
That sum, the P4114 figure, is 1.45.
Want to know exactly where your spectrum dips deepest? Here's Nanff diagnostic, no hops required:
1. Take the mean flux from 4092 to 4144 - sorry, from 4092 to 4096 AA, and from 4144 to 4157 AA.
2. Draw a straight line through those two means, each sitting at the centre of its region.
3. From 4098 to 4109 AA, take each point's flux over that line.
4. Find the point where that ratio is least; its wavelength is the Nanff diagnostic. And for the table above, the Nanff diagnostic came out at 4106.56 AA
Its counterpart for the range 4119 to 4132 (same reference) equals 4121.71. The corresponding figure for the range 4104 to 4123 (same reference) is 4106.56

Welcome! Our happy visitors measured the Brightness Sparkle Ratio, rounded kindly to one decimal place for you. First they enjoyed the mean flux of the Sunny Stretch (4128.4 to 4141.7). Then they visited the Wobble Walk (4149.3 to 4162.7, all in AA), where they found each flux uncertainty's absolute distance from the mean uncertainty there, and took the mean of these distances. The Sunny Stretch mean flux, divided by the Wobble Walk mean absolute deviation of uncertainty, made 39.1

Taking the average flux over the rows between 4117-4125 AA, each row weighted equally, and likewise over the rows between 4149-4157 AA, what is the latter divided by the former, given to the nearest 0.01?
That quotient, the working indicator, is 0.97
